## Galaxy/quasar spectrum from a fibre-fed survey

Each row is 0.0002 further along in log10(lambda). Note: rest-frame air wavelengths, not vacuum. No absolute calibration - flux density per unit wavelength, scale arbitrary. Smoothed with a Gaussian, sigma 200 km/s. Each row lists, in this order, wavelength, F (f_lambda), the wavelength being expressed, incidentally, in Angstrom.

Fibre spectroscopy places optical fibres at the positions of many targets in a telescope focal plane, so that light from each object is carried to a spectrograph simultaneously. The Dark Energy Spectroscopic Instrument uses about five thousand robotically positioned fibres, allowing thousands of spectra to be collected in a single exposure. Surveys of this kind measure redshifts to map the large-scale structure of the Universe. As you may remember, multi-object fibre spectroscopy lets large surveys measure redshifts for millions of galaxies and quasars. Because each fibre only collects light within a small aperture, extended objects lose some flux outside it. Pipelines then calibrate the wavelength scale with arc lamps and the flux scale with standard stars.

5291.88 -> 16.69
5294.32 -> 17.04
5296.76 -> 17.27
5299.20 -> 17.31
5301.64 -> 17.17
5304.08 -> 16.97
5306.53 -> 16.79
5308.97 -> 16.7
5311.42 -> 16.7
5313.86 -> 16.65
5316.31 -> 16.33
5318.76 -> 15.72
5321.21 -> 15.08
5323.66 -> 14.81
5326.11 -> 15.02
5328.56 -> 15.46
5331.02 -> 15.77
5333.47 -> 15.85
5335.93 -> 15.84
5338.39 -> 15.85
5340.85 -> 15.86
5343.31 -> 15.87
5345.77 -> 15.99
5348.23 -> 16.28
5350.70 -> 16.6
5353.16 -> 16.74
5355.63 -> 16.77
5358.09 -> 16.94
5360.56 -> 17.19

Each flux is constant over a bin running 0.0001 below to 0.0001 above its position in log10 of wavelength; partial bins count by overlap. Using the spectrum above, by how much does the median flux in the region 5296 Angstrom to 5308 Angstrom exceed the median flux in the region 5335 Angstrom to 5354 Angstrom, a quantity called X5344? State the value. 1.2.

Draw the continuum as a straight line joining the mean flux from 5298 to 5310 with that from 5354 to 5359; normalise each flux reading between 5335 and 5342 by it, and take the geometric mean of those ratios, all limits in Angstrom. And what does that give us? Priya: 0.938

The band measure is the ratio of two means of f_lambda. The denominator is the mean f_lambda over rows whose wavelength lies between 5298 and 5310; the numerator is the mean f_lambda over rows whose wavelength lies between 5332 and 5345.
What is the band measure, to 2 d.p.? 0.93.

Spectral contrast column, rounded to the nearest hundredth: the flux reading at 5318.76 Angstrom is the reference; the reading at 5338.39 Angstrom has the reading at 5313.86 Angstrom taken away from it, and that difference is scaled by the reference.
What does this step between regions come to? -0.05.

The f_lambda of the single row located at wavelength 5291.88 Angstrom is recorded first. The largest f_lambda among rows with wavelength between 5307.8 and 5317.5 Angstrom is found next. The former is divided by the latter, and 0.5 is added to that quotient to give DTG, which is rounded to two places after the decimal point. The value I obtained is 1.50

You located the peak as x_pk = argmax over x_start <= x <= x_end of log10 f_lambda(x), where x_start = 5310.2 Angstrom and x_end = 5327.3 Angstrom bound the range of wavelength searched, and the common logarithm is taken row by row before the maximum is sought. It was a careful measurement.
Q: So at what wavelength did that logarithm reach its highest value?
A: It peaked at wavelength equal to 5311.42 Angstrom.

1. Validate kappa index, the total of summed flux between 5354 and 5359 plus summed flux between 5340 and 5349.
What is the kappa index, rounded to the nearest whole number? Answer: 98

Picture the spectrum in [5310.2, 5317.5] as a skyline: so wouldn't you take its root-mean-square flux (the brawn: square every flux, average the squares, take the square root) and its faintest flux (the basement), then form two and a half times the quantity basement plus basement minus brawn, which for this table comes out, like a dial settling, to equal 40.2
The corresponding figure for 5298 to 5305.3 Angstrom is 42.0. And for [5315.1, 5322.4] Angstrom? 36.1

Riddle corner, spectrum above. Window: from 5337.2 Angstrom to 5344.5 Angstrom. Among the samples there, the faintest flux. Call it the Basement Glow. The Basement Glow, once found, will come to 15.85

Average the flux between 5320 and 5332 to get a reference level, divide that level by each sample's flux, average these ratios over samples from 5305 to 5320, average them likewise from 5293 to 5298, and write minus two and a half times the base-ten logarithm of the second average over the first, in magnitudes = 0.04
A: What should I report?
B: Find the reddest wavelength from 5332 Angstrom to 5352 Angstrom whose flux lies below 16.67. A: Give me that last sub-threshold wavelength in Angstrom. 5350.70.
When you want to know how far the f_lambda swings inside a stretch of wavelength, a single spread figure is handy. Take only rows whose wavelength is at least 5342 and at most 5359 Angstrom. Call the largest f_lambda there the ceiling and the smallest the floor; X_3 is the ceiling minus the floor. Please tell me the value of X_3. 1.1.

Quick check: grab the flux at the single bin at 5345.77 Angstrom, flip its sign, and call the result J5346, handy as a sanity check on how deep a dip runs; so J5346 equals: -16.0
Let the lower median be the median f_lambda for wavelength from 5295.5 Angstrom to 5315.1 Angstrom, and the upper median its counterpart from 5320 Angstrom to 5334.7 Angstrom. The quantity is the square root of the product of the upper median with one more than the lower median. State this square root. 16.5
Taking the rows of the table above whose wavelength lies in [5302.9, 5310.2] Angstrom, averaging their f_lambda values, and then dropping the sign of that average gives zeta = 16.8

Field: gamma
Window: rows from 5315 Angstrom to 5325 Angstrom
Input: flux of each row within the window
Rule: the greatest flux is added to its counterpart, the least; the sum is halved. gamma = 15.6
